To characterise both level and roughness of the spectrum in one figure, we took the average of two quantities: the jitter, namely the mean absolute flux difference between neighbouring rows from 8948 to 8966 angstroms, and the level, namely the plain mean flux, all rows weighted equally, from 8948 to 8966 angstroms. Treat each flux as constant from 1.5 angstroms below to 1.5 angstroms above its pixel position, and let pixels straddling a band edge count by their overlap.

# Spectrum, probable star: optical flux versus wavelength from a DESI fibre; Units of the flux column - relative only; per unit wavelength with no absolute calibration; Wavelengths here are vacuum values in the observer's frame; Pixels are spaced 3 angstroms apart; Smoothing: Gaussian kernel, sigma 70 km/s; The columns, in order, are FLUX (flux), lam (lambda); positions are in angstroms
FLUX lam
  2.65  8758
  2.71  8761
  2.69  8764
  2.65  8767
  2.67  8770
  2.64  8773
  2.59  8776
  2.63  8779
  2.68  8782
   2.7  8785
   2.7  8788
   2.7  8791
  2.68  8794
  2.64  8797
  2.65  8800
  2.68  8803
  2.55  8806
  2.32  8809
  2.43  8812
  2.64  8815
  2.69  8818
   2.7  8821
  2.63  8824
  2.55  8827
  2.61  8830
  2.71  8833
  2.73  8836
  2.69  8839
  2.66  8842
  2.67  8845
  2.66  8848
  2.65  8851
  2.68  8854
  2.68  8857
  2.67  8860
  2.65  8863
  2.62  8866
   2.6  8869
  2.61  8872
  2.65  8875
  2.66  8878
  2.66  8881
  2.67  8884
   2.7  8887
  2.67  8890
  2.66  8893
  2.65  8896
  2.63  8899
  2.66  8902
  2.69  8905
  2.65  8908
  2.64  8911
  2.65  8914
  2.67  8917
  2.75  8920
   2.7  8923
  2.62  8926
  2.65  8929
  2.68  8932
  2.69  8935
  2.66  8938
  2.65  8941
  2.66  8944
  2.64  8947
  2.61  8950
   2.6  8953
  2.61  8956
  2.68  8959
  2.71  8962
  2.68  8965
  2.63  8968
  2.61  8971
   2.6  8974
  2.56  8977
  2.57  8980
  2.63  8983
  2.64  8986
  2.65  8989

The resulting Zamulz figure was 1.34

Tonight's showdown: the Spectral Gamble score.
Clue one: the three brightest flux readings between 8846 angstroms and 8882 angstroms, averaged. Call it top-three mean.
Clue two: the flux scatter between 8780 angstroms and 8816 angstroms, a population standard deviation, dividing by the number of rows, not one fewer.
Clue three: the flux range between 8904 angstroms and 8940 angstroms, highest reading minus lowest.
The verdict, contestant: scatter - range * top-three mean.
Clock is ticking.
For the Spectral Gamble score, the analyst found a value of -0.232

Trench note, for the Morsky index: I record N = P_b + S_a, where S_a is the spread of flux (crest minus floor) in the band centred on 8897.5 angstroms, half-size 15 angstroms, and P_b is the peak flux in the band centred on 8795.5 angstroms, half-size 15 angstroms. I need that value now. 2.770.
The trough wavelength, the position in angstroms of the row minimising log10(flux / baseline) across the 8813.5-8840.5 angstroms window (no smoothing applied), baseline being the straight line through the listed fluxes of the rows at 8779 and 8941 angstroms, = 8827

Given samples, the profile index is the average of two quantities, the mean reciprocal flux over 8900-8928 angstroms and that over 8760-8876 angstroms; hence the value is 0.377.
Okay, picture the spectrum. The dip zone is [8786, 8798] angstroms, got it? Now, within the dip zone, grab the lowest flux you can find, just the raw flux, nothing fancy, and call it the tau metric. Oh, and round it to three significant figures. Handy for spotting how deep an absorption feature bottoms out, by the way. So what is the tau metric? 2.64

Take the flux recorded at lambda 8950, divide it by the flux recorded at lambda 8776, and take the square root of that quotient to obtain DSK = 1.00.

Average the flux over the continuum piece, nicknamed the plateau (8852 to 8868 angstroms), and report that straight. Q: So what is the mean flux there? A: 2.66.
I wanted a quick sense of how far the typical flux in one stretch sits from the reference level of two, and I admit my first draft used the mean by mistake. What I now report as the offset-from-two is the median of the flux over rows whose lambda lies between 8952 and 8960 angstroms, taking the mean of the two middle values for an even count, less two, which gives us 0.61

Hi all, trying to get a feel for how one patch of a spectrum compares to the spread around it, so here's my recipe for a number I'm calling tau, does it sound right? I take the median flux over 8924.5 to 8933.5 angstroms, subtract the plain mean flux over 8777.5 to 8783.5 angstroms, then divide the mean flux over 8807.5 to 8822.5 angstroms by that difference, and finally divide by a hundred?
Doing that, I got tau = -5.1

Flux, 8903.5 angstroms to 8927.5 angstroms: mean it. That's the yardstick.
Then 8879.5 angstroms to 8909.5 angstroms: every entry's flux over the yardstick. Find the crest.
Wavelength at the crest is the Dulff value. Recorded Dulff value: 8887 angstroms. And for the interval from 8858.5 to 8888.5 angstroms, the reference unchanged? 8887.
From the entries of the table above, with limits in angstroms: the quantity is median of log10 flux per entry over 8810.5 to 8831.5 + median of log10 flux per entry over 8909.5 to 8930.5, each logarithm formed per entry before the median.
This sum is 0.843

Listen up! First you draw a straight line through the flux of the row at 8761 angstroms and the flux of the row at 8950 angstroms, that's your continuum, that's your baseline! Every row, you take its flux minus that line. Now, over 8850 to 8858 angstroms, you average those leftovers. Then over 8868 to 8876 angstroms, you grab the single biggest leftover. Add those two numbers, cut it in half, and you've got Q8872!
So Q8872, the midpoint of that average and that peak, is 0.005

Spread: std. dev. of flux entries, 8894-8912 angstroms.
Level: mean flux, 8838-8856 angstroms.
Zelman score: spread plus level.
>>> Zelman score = 2.69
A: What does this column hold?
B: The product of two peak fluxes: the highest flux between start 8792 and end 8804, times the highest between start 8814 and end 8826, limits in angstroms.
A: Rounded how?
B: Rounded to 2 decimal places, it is 7.24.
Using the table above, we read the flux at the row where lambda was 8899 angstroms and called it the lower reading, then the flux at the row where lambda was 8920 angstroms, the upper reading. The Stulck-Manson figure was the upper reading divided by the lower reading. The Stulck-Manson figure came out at 1.05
